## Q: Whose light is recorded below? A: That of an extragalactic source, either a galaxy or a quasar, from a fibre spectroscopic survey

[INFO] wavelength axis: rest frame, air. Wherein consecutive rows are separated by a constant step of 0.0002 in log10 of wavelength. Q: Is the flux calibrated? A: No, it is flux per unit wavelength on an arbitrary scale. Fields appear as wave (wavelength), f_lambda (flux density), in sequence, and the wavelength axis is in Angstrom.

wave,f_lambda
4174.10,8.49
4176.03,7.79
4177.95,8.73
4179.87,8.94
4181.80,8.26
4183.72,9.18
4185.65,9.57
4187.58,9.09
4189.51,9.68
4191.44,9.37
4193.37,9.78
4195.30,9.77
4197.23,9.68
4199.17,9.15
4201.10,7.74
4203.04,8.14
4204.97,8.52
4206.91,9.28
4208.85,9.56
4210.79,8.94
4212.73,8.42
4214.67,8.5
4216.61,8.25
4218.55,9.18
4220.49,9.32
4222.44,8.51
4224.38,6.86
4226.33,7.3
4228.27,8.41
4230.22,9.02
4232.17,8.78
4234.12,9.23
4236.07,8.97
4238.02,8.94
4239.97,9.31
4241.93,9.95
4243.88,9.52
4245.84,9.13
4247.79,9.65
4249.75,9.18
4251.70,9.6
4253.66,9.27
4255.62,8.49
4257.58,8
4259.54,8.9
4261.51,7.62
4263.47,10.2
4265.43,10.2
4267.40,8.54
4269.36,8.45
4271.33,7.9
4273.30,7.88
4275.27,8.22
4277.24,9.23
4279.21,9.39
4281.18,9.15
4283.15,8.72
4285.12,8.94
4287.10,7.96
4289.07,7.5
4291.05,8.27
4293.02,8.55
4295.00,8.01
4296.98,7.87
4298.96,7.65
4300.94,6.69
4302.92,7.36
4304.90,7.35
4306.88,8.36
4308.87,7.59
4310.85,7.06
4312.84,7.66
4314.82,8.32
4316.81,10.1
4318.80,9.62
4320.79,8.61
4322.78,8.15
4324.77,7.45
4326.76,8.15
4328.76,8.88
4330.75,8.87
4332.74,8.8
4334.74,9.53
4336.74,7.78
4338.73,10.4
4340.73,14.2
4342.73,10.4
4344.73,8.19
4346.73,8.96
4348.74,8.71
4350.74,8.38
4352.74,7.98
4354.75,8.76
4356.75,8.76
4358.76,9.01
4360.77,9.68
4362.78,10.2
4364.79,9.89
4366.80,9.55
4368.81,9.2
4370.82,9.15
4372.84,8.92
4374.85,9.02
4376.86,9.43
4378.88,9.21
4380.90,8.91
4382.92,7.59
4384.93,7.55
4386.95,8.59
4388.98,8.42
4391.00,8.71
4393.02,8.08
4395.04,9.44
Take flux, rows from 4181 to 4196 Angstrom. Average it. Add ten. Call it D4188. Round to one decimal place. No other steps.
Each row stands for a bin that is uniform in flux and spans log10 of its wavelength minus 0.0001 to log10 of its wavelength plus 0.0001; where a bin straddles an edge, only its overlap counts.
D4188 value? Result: 19.3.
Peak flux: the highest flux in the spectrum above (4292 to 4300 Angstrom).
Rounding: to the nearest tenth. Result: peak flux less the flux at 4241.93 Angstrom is -1.4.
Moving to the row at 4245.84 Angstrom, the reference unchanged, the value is -0.6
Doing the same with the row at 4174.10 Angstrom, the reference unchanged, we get 0.1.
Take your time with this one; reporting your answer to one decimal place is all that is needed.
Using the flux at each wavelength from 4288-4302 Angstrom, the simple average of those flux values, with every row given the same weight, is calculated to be 7.8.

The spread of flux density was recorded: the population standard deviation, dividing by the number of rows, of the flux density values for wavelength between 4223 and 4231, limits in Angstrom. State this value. 0.86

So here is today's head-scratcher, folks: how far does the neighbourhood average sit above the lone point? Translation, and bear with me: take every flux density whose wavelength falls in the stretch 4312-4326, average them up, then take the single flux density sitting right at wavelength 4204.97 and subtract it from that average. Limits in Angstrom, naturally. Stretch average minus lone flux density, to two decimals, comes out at 0.04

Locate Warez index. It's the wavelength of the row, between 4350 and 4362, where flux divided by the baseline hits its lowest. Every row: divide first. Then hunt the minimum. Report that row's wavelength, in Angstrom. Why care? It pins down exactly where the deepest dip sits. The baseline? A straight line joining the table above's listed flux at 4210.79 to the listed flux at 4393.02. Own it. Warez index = 4352.74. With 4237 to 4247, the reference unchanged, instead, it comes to 4238.02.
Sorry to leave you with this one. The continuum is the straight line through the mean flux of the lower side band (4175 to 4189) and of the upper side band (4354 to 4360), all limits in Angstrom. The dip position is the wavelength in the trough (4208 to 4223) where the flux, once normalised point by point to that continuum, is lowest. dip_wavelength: 4216.61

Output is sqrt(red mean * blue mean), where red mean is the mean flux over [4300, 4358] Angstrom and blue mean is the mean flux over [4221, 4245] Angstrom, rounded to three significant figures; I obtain 8.70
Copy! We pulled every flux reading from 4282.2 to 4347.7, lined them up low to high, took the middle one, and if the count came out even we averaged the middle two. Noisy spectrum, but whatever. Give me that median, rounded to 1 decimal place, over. 8.3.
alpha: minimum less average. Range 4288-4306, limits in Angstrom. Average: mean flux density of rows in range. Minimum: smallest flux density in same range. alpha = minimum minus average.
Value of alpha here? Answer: -1.0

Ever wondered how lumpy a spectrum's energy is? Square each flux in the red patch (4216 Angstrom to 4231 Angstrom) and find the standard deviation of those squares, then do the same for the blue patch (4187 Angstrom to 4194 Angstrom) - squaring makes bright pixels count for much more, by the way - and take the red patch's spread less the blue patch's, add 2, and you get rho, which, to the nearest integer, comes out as 10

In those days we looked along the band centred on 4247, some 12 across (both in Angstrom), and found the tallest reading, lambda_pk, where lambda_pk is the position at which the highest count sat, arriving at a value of 4241.93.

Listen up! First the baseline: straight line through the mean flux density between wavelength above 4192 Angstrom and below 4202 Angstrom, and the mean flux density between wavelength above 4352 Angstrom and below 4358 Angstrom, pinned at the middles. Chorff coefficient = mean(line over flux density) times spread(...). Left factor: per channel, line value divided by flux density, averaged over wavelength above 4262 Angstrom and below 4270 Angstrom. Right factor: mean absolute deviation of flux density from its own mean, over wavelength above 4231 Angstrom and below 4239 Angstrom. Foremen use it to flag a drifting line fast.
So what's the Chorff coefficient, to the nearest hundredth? 0.12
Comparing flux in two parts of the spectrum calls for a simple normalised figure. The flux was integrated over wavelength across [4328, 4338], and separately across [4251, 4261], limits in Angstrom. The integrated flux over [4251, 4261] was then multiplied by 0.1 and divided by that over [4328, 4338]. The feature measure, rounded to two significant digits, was 0.099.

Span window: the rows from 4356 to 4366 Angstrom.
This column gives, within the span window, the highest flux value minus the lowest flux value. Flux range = 1.44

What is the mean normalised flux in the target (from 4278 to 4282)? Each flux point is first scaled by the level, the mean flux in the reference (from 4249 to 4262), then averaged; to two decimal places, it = 1.06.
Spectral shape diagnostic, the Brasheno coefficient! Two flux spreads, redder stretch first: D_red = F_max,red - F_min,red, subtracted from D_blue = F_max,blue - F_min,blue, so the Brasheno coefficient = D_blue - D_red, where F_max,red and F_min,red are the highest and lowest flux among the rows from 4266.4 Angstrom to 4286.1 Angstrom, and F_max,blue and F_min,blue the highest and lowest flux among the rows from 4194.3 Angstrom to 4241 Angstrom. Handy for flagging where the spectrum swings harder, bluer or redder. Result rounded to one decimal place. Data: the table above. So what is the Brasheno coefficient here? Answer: 1.4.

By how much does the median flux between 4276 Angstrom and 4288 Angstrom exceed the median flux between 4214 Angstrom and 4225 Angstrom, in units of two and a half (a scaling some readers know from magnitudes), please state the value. 0.2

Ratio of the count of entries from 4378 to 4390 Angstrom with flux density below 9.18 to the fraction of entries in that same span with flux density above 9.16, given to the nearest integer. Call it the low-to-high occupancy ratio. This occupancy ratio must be 30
